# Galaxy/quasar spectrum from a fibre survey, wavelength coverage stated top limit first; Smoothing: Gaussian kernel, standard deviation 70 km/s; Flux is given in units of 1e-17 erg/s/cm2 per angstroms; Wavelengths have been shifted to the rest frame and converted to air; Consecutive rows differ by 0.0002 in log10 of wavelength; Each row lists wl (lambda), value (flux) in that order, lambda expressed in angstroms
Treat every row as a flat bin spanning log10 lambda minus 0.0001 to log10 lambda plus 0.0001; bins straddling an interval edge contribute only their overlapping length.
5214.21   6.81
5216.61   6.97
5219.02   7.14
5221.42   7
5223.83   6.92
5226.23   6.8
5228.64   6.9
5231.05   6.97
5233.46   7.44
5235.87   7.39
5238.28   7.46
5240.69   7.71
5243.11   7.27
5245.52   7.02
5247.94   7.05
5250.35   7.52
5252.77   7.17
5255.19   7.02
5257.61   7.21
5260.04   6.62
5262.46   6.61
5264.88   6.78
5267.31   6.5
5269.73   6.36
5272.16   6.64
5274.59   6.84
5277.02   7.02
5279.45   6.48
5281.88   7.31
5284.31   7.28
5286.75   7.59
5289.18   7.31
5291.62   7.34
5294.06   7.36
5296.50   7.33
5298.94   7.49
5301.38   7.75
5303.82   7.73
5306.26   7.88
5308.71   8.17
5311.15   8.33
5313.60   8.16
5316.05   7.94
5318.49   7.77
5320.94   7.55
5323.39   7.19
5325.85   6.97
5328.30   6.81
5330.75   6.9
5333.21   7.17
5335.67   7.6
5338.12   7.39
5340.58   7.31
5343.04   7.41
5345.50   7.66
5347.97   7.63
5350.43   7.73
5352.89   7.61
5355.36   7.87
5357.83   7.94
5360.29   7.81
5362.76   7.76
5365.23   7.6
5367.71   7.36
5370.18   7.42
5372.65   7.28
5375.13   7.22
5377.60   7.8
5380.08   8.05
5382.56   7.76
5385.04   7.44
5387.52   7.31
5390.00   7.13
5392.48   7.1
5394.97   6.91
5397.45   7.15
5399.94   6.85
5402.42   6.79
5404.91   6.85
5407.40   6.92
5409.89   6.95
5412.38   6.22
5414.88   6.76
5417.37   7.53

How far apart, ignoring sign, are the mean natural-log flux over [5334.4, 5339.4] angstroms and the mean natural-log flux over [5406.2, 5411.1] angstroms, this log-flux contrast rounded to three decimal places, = 0.078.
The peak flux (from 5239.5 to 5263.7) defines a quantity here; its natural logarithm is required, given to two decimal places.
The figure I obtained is 2.04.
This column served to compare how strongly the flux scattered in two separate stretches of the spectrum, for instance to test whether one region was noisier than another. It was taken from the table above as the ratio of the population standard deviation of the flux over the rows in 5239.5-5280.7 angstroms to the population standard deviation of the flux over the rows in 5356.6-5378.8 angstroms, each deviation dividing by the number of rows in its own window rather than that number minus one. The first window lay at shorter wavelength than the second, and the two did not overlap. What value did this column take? 1.5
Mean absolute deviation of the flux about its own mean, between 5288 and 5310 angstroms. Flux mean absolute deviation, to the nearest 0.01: 0.26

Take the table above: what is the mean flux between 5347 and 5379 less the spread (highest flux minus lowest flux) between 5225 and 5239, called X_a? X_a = 6.96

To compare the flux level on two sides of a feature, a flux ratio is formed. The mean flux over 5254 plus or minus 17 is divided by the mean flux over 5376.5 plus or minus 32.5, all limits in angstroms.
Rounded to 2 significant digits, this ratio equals 0.95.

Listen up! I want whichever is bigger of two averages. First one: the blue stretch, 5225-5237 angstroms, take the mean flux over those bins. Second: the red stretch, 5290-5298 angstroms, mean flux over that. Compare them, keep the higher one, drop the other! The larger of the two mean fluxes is 7.34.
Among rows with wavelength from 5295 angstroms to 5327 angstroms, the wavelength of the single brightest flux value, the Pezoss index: 5311.15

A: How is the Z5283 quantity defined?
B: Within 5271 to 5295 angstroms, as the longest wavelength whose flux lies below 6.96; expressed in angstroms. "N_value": 5279.45 angstroms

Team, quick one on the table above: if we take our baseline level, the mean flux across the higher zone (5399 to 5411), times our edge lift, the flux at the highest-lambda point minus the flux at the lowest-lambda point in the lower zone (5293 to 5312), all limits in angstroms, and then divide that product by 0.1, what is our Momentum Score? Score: 67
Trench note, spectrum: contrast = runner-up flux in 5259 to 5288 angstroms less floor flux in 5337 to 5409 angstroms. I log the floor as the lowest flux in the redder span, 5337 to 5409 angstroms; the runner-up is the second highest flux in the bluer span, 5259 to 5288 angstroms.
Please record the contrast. 0.52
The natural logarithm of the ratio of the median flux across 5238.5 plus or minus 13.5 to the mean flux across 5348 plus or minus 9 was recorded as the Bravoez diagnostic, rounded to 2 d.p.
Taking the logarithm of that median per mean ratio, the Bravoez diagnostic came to -0.04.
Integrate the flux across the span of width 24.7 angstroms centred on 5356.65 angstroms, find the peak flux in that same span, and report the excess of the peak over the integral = -182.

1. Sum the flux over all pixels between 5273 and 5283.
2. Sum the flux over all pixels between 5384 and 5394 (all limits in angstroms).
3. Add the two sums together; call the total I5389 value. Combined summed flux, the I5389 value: 56.6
